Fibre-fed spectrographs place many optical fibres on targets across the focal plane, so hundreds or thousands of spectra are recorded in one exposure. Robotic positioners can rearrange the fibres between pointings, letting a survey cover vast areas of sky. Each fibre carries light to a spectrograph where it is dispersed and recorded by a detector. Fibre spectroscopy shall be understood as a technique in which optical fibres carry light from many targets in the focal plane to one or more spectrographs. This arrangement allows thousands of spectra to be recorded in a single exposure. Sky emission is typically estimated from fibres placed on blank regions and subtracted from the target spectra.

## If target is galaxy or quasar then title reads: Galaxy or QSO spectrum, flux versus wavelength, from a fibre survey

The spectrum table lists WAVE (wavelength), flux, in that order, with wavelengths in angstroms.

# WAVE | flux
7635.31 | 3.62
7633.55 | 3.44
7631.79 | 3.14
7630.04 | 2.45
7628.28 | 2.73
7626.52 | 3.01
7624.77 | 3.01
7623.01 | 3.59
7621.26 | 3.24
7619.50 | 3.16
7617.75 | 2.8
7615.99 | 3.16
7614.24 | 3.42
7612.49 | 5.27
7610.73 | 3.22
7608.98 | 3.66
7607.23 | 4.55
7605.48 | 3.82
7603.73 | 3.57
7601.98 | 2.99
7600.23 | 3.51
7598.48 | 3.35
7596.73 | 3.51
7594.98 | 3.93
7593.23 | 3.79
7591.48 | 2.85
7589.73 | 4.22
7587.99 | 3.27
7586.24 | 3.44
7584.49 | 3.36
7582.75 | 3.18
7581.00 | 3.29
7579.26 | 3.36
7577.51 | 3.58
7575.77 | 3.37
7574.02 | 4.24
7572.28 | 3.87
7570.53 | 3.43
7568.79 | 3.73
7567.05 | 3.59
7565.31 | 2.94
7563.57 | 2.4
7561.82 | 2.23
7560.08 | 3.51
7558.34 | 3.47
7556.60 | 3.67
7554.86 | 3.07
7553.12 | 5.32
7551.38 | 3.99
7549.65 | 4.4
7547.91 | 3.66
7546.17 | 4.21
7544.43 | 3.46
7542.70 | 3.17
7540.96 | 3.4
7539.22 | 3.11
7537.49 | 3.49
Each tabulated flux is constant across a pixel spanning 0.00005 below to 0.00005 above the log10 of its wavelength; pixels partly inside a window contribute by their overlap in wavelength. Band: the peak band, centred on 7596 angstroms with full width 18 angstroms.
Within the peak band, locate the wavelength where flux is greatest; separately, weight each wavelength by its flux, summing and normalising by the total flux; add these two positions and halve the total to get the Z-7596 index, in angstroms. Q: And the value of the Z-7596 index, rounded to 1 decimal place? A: 7592.7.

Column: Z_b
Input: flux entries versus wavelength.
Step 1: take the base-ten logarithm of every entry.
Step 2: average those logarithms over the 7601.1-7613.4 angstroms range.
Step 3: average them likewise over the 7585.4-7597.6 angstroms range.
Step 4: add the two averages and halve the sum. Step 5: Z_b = 0.57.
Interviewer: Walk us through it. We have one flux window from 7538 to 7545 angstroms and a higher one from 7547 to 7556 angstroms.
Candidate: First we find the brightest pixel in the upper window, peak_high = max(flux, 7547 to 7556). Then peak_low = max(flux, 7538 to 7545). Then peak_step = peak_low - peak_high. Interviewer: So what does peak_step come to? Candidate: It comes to -1.9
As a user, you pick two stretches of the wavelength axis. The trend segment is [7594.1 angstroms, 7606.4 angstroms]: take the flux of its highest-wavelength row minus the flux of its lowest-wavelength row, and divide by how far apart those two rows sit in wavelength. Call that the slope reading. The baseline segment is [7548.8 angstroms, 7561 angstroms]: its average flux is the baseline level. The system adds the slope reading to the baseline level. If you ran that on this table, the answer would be 3.9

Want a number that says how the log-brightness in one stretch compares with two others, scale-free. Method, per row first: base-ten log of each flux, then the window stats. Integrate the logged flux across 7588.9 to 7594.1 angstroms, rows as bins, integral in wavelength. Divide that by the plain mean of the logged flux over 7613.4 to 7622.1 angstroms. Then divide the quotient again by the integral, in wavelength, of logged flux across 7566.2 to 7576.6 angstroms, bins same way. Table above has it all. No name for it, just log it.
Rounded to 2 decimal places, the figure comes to 0.98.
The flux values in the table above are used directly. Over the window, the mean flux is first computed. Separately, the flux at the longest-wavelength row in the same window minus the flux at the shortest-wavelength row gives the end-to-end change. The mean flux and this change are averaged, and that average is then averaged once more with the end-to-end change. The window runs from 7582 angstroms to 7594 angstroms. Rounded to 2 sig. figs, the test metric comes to 1.3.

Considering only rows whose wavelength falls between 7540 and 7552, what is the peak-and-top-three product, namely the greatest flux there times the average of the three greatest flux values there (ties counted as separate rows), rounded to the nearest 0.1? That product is 18.5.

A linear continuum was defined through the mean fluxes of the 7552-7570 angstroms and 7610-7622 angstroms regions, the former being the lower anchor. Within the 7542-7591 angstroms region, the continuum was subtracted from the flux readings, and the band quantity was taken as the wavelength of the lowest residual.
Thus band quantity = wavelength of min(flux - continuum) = 7561.82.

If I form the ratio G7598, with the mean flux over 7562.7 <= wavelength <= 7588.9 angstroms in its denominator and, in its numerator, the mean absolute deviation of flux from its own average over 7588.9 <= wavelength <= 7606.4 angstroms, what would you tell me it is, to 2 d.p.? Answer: 0.09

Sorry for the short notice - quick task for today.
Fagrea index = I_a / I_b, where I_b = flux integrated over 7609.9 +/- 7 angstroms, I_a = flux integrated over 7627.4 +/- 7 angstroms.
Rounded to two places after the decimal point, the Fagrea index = 0.80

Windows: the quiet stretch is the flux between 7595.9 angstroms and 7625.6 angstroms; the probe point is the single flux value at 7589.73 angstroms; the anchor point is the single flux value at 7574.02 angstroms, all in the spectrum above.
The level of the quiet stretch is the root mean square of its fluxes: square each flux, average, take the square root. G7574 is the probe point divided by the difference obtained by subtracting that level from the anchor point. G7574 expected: 6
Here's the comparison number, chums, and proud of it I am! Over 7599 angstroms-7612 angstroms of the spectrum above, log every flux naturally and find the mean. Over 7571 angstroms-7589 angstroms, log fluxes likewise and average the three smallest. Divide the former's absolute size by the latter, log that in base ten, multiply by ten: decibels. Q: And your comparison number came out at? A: 0.4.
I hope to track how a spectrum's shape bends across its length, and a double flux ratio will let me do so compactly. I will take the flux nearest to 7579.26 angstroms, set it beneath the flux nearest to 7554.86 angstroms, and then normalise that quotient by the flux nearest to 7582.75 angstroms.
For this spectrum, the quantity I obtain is 0.287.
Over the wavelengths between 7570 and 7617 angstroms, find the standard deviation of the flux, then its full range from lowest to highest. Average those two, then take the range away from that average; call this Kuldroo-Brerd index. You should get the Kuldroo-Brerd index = -1.0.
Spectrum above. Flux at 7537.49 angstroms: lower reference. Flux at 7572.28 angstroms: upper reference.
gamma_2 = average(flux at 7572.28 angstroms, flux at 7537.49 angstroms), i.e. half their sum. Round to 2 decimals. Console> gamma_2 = 3.68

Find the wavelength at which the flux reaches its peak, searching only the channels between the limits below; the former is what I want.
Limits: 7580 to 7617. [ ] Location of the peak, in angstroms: 7612.49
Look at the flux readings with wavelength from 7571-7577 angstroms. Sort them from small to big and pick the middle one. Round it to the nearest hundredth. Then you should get 3.87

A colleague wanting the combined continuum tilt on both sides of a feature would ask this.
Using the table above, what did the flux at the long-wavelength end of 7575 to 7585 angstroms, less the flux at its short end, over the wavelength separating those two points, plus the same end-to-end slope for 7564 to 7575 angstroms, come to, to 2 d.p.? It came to 0.15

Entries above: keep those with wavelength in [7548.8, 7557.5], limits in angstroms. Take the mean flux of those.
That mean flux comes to 4.09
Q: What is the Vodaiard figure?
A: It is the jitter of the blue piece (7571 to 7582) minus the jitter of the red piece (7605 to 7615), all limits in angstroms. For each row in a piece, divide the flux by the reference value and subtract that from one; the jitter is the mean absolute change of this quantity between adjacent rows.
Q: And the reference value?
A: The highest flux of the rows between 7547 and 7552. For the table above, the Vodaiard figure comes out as -0.19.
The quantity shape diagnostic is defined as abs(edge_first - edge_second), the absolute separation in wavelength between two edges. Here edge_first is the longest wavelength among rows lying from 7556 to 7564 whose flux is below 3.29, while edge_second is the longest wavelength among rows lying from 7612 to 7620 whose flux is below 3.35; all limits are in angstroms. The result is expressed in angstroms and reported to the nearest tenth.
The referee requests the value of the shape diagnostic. 55.9 angstroms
